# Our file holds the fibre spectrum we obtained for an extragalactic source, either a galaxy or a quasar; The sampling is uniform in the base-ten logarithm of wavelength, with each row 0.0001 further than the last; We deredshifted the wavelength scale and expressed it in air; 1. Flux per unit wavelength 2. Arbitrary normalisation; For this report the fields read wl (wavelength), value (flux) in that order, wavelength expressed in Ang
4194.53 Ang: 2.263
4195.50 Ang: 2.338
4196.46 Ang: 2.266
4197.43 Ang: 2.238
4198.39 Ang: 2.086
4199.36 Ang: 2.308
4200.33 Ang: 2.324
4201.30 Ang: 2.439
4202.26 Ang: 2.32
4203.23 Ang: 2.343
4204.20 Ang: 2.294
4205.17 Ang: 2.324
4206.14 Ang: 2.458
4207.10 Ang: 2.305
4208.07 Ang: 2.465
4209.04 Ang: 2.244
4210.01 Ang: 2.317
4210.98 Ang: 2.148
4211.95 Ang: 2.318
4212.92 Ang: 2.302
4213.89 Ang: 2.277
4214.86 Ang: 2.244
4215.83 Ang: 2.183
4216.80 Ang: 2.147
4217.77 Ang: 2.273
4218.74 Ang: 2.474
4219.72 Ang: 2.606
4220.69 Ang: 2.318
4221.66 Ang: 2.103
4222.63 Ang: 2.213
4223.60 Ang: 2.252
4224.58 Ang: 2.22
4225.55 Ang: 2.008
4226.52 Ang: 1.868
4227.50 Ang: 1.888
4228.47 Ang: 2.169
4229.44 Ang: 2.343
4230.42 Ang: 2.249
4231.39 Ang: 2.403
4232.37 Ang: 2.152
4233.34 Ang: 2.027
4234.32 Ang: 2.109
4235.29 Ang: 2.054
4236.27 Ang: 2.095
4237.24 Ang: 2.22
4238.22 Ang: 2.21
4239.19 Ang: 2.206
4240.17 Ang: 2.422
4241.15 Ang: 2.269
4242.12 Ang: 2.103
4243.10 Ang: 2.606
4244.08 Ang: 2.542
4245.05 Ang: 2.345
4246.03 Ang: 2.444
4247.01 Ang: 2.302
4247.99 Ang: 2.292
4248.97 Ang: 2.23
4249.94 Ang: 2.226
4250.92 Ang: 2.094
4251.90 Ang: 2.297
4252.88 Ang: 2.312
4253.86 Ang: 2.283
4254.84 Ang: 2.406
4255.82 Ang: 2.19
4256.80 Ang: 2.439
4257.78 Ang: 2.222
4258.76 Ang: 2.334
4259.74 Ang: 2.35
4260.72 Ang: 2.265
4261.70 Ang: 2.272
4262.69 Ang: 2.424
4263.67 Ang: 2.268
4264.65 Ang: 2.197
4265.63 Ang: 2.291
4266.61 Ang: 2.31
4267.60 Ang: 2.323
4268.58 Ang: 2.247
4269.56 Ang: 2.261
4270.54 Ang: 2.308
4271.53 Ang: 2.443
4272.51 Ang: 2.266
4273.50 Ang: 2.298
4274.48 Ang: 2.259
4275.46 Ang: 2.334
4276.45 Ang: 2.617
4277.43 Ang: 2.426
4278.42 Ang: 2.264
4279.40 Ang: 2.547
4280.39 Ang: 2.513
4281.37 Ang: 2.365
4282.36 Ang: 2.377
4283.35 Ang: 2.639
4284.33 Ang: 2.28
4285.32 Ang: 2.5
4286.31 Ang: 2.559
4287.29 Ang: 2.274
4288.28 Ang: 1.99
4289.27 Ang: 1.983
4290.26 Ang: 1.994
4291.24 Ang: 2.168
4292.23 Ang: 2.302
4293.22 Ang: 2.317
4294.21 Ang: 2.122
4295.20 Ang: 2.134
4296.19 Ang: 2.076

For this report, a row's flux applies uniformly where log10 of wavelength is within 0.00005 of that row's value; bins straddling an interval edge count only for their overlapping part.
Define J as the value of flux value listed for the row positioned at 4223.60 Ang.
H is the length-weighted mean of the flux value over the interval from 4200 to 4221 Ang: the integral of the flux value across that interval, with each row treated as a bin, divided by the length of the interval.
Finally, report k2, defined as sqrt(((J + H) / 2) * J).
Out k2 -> 2.27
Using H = 2.32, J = 2.252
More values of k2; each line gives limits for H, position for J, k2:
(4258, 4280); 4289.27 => 2.07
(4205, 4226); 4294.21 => 2.16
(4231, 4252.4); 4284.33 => 2.27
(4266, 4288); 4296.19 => 2.15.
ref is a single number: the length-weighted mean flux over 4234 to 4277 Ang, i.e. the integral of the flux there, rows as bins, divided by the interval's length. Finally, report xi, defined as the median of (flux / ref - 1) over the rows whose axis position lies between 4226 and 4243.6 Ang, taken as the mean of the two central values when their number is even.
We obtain -0.05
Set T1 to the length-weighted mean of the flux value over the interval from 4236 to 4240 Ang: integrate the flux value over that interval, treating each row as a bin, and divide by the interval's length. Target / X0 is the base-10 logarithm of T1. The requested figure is 0.344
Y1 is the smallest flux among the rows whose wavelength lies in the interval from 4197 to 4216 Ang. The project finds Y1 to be 2.086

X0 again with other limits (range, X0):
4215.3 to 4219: 0.354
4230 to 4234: 0.343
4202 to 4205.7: 0.365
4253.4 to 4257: 0.366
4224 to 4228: 0.301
